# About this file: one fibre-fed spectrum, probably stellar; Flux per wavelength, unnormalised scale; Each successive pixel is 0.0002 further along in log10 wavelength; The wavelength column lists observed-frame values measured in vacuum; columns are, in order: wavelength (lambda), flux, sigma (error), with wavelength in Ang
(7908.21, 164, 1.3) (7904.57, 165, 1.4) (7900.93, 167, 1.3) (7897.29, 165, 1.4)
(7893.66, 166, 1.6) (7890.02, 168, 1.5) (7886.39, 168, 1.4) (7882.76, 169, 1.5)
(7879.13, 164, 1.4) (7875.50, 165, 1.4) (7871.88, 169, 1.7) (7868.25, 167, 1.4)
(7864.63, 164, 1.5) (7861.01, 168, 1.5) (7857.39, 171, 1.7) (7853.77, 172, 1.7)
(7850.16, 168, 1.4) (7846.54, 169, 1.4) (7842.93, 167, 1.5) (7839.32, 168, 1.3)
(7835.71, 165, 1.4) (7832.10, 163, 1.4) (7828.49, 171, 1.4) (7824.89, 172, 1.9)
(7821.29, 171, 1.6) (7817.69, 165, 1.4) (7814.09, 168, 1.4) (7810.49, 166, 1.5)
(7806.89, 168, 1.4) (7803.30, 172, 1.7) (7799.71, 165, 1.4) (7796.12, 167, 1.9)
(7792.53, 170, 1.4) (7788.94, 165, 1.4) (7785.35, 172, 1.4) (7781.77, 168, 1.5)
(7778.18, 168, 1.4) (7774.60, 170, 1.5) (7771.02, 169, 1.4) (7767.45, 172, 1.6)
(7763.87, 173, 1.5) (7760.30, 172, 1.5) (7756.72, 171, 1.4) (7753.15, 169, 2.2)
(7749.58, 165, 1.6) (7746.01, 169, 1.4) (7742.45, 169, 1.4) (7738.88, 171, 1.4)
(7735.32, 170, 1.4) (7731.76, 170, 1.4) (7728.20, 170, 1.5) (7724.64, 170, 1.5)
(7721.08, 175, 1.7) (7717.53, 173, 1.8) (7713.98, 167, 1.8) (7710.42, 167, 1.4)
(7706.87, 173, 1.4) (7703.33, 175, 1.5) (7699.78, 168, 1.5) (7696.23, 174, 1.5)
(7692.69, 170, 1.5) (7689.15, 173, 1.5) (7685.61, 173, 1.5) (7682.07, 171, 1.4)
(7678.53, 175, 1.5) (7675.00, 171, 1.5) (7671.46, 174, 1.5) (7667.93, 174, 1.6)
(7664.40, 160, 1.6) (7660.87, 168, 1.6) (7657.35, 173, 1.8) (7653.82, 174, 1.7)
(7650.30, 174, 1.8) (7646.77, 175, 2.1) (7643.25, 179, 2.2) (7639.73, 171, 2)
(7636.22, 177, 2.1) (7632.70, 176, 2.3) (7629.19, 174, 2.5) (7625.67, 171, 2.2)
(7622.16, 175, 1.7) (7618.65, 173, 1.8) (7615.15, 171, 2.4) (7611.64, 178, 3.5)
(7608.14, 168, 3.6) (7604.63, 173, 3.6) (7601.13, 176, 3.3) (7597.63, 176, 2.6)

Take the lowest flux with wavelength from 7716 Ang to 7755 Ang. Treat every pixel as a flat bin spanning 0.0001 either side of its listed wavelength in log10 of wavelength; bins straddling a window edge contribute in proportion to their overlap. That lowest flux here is 165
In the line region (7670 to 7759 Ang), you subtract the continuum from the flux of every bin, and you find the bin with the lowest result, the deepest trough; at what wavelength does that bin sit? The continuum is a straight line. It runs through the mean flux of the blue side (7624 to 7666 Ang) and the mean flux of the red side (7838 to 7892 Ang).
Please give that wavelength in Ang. 7749.58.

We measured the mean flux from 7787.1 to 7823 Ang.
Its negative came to -168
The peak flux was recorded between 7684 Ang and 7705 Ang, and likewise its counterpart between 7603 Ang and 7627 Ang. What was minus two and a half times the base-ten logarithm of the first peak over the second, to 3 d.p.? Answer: 0.018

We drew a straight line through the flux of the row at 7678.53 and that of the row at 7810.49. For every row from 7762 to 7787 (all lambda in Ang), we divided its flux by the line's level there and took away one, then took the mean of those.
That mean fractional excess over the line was 0.011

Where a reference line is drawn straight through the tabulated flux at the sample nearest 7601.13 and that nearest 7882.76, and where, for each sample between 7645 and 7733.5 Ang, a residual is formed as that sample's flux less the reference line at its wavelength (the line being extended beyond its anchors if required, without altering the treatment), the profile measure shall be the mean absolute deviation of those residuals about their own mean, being 2.5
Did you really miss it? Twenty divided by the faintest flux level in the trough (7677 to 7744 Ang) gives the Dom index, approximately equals 0.120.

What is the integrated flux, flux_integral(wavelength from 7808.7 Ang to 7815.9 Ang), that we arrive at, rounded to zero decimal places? 1202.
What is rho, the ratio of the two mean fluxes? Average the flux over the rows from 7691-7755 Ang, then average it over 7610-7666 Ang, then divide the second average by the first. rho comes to 1.016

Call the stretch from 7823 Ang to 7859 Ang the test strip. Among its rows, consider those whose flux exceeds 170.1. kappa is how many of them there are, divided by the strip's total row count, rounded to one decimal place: 0.4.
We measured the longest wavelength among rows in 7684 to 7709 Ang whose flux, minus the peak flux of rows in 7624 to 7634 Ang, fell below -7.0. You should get 7699.78 Ang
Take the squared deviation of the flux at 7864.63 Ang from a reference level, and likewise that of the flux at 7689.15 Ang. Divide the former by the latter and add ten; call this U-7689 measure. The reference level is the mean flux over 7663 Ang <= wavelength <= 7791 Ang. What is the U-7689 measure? 16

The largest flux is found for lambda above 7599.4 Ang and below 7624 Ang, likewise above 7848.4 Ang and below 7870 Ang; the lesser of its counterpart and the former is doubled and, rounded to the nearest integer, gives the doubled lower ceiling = 344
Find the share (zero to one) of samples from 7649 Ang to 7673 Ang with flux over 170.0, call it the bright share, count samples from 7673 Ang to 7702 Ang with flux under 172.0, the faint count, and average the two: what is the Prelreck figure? 2.4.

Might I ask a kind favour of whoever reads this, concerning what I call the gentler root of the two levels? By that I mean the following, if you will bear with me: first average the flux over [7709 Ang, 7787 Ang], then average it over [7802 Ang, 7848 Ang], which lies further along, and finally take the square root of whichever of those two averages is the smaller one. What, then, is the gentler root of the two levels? 13.0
